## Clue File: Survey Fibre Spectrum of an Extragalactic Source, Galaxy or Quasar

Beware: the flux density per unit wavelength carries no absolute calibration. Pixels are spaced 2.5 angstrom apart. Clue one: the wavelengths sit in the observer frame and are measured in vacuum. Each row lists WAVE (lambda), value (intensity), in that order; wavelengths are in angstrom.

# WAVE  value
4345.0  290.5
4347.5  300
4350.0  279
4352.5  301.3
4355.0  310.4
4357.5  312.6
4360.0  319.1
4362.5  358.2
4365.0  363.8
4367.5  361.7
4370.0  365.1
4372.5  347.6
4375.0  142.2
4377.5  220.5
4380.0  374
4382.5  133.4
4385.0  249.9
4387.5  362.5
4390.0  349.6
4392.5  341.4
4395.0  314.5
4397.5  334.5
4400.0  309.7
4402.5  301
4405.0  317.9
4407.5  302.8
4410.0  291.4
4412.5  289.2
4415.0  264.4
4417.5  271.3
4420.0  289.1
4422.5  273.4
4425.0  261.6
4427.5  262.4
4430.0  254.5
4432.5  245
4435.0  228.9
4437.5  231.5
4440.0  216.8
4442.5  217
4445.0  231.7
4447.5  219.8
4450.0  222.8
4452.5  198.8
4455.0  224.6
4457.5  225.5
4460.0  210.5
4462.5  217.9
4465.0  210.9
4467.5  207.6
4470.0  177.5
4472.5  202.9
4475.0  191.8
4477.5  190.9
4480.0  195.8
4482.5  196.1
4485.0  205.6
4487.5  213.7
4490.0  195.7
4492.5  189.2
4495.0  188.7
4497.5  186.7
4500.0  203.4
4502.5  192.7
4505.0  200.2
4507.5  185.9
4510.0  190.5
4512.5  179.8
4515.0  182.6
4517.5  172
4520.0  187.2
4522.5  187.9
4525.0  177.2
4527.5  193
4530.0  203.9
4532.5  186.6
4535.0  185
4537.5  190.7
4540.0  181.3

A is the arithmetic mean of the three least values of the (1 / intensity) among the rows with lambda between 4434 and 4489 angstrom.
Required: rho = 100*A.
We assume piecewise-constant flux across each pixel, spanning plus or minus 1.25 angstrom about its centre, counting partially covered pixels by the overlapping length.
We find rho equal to 0.43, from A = 0.0043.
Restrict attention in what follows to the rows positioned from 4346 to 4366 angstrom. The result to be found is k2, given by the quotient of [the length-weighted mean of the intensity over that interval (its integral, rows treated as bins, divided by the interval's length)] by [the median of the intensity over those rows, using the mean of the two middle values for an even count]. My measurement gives 1.02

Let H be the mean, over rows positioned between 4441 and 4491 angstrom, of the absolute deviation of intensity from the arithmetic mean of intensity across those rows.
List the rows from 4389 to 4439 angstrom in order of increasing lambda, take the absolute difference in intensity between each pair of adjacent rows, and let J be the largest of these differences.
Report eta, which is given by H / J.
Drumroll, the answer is 0.4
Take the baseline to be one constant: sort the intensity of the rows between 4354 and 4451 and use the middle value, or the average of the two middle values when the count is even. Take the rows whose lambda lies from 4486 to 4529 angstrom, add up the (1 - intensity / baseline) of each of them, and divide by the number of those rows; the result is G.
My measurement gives 0.34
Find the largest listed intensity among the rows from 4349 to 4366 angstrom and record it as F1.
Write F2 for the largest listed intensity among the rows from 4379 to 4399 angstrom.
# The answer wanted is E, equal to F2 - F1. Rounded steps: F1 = 363.8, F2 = 374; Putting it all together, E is 10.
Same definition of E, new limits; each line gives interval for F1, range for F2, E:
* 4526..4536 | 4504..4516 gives -4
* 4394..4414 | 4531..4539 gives -144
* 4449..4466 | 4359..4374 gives 140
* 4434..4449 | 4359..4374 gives 133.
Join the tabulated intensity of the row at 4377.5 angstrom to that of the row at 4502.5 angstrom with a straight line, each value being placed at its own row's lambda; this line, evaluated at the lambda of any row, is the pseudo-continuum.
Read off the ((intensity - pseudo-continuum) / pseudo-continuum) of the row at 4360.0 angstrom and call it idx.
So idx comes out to 0.42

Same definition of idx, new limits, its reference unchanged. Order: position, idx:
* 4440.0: 0.05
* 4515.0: -0.04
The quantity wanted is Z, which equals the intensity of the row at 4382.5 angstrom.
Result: 133.4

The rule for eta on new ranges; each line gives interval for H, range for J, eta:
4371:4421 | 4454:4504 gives 1.5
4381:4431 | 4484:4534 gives 1.9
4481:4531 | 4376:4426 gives 0.0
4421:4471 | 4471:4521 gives 1.0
